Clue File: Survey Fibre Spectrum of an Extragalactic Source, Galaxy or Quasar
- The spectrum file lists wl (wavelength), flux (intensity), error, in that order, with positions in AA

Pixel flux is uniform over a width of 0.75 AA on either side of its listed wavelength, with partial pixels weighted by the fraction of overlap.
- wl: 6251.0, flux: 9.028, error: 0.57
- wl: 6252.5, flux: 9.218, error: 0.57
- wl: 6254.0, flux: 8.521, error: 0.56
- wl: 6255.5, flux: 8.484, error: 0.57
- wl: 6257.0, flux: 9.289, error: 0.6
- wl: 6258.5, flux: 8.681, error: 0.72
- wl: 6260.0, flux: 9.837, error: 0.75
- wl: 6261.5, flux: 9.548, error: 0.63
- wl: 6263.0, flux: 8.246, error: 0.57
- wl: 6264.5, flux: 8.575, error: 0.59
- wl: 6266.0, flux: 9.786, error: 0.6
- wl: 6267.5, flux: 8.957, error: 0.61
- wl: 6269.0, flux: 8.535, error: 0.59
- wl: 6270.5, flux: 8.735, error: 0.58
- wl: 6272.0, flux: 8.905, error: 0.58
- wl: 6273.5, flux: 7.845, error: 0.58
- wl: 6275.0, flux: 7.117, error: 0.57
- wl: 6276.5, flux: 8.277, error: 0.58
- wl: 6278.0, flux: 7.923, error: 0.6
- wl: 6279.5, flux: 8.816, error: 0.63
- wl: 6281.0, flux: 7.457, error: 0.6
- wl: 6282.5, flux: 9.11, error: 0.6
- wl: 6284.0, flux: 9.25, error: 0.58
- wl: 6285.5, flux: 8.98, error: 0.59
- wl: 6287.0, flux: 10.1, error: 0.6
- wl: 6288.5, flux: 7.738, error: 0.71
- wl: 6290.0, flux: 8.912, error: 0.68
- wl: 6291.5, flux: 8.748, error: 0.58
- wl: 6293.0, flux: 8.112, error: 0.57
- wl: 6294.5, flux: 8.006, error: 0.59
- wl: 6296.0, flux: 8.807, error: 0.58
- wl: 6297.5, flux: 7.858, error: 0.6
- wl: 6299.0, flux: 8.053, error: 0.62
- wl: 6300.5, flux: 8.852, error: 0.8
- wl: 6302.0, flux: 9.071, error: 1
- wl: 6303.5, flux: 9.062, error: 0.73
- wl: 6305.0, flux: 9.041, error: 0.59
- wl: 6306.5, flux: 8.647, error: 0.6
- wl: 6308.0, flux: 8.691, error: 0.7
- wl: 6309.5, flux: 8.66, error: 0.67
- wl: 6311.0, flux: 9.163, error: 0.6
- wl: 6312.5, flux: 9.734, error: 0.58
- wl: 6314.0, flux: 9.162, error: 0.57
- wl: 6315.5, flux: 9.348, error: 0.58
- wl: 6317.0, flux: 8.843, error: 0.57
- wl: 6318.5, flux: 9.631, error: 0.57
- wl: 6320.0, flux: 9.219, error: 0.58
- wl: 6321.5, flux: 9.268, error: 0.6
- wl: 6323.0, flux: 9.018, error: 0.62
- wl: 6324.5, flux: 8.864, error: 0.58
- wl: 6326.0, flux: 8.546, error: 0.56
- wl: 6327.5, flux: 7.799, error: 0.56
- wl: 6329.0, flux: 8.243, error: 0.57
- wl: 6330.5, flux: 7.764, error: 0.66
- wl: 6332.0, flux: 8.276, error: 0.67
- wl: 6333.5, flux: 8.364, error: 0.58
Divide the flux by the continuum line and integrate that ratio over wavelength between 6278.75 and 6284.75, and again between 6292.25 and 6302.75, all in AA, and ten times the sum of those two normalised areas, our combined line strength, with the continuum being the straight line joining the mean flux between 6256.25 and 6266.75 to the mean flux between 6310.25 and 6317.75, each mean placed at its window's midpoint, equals 152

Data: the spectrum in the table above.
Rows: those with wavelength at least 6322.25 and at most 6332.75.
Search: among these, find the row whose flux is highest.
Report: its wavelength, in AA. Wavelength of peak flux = 6323.0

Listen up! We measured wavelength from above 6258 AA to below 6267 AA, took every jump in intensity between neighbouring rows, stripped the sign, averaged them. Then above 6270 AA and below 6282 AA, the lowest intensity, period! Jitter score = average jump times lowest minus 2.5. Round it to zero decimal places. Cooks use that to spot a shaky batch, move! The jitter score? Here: 4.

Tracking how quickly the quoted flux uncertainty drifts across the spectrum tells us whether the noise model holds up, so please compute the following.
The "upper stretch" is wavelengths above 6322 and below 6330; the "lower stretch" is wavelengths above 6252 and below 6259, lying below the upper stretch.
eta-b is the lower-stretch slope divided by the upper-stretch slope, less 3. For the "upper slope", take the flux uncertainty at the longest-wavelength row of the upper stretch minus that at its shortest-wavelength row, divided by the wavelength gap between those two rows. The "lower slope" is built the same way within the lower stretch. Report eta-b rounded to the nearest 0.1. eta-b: -6.0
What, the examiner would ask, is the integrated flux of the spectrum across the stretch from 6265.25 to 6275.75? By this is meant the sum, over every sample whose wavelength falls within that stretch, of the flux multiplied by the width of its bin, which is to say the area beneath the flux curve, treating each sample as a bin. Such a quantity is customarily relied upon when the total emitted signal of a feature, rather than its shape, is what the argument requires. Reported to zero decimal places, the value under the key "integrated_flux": 90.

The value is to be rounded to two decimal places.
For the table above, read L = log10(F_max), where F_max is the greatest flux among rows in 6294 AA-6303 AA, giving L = 0.96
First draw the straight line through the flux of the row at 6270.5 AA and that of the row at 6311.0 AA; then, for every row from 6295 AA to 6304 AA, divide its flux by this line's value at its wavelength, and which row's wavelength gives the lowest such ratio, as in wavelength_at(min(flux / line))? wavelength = 6297.5 AA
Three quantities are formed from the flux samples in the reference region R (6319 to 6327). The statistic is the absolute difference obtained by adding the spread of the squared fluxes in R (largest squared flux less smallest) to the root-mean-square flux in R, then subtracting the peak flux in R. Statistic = 13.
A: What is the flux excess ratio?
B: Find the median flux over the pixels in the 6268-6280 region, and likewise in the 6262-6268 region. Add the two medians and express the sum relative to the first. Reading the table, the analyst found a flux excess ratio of 2.04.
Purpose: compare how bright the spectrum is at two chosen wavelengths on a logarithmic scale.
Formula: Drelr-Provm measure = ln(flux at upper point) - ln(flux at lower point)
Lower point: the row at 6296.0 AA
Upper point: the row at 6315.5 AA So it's 0.060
